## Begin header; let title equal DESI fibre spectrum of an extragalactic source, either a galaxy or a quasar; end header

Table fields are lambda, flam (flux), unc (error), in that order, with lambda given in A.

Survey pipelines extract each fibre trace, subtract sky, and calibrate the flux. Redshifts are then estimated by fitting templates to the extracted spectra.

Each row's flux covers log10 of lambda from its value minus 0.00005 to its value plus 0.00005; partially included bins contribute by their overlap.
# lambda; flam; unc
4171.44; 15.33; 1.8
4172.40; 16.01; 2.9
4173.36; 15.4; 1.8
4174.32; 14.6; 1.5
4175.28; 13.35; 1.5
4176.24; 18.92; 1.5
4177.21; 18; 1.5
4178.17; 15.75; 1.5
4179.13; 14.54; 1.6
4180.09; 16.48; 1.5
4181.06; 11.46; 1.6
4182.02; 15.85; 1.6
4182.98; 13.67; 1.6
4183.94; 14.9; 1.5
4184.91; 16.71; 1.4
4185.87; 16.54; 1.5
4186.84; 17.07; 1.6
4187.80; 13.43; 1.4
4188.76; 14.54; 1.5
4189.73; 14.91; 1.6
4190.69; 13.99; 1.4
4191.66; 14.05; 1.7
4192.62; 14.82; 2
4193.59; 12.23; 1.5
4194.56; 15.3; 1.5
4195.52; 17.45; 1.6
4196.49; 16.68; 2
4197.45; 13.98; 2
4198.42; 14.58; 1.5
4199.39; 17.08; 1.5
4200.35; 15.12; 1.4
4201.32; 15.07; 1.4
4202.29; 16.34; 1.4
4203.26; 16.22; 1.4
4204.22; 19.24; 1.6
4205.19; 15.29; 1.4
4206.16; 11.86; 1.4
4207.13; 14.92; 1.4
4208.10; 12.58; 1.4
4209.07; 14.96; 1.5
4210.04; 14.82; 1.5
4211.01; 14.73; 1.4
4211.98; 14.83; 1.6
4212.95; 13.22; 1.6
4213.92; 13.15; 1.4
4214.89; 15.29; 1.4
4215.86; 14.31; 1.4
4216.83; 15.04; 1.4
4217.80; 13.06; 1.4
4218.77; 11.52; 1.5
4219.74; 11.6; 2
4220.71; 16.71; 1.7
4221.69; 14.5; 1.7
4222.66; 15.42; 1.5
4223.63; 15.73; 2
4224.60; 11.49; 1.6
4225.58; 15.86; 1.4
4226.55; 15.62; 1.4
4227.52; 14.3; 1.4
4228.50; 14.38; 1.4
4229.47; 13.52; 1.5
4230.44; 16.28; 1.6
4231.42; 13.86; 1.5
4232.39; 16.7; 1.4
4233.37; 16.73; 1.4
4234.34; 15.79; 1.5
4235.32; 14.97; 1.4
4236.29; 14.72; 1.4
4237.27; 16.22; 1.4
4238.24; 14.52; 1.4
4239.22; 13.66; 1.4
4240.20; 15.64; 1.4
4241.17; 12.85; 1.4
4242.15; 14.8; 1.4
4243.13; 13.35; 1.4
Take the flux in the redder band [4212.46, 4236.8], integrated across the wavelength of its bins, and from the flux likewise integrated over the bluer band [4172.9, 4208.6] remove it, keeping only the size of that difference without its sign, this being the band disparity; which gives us 189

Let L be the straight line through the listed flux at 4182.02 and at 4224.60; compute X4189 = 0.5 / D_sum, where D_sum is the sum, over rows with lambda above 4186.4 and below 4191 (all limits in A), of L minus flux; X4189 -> 0.269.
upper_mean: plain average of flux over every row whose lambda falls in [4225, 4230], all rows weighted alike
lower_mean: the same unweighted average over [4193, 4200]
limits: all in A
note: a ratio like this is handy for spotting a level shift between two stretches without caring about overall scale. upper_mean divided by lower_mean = 0.96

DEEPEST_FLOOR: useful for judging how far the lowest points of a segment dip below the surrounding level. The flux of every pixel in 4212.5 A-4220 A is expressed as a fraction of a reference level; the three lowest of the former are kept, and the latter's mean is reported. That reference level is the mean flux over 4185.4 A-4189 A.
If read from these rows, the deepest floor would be 0.78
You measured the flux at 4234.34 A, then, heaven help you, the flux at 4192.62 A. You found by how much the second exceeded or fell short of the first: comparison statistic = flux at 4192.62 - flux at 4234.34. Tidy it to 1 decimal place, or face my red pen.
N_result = -1.0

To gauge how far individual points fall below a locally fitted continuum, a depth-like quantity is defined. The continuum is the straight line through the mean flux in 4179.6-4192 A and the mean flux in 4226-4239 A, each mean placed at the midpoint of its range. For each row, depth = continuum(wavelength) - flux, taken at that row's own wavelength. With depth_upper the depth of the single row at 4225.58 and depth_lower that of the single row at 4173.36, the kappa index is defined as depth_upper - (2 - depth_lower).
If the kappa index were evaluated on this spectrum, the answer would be -3.3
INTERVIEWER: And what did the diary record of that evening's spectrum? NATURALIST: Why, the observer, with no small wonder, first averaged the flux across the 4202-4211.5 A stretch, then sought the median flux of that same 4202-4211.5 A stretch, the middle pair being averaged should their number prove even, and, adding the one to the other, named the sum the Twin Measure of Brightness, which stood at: 30.0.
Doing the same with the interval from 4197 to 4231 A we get 29.5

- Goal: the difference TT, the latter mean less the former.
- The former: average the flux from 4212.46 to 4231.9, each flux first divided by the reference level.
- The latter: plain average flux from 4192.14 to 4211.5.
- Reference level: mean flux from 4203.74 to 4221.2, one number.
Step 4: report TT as 14.2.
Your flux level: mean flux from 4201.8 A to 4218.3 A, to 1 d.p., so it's 14.7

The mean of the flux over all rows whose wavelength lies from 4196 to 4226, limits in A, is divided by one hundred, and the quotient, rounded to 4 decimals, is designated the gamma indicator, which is 0.1468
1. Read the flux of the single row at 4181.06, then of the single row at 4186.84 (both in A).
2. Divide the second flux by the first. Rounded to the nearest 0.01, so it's 1.49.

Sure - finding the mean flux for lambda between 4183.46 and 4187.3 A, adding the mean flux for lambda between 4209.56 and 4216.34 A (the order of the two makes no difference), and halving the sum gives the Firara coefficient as 15.3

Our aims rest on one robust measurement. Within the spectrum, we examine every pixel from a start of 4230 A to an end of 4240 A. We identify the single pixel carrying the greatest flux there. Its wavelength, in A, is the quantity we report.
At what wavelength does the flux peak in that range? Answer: 4233.37 A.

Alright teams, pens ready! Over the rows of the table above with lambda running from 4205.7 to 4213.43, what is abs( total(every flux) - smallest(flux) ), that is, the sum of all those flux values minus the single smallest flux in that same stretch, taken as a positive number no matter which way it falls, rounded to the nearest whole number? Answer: 100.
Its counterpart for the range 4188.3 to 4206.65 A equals 277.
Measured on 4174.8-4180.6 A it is 84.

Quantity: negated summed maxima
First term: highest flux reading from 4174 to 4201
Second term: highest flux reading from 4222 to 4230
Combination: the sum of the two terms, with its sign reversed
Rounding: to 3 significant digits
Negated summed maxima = -34.8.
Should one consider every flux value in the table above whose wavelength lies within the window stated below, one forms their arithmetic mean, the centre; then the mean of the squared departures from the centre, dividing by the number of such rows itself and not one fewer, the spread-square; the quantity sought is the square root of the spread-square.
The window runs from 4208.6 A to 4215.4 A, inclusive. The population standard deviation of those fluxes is 0.80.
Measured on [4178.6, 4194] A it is 1.54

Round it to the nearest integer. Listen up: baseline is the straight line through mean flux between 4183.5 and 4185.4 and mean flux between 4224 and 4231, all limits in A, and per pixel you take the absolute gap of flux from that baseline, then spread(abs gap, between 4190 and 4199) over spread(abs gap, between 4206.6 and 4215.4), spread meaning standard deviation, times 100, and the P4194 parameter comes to 96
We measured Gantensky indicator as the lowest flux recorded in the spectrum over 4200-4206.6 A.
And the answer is 11.86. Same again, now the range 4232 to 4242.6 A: 12.85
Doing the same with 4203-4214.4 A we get 11.86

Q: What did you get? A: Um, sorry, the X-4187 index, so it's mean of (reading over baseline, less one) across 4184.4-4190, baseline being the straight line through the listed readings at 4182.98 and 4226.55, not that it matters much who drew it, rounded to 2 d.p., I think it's 0.12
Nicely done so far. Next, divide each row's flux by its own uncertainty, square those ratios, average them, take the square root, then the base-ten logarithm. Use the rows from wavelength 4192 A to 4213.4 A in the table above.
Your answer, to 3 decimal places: 0.998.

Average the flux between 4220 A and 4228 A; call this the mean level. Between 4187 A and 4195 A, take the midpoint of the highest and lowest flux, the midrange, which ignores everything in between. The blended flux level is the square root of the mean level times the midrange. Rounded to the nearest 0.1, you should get 14.3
